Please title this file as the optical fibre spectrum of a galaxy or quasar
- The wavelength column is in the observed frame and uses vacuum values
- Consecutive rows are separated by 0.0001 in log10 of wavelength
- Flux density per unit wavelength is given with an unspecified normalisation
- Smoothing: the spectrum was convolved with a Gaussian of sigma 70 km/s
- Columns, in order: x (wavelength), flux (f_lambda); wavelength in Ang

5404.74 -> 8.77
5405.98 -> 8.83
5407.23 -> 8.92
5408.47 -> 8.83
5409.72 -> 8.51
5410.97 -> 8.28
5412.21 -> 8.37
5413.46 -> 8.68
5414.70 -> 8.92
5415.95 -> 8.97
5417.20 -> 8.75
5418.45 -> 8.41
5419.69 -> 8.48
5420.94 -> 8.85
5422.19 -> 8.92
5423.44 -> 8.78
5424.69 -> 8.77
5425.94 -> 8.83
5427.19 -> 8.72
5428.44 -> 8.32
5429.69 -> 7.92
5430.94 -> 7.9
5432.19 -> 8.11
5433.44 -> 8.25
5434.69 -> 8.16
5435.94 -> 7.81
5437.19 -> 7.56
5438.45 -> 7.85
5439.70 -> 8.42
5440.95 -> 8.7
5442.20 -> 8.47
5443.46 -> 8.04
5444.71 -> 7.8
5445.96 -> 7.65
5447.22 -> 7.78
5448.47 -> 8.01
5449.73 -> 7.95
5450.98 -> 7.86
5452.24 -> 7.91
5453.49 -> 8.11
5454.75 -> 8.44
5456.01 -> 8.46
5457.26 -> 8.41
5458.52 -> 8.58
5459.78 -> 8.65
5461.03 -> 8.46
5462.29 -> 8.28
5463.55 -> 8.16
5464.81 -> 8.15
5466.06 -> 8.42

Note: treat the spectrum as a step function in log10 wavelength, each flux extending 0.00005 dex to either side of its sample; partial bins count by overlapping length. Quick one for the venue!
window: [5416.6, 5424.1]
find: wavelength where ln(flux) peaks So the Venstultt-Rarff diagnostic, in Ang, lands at 5422.19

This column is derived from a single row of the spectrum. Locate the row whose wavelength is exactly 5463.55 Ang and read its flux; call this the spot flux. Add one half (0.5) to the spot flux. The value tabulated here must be 8.7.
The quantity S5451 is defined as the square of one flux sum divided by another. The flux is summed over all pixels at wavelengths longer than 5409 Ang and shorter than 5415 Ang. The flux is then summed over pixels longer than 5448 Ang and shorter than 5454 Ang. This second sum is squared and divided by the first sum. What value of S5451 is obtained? 37.1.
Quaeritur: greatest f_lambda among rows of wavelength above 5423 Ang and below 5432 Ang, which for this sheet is 8.83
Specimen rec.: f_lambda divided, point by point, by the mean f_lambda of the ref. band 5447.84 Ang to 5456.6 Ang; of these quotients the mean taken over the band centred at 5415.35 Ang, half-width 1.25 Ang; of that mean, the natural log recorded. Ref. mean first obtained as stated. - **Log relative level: 0.10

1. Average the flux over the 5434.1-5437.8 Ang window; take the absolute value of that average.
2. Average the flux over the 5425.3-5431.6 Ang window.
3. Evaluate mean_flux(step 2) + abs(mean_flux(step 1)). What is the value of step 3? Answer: 16.2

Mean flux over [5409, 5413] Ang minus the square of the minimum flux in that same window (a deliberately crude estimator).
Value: -60.2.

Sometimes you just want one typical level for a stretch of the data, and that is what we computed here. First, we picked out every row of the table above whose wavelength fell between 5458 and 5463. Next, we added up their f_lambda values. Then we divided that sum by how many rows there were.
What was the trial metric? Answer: 8.5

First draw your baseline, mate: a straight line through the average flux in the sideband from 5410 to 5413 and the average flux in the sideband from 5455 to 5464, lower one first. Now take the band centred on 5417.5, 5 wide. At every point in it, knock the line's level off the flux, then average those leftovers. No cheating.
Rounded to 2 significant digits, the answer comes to 0.31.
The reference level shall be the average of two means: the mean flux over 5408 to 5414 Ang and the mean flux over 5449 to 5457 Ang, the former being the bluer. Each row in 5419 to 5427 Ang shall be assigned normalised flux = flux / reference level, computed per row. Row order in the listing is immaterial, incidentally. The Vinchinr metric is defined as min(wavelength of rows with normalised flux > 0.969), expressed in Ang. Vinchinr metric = 5419.69 Ang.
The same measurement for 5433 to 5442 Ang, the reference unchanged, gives 5433.44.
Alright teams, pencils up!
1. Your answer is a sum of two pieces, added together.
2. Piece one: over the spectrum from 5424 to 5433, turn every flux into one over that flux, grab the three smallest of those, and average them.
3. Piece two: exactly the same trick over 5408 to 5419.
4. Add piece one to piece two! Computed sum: 0.226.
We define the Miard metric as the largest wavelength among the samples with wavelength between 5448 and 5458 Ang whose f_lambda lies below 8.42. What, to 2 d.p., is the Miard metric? 5457.26 Ang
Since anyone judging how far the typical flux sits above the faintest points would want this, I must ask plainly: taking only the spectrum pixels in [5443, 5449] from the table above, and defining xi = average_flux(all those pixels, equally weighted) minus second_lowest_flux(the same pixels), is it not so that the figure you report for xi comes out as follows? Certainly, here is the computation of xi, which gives 0.076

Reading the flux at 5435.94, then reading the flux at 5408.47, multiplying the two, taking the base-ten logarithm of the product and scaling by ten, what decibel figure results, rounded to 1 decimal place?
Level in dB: 18.4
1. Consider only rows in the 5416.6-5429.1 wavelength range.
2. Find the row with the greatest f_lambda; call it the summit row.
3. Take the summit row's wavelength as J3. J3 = 5422.19 Ang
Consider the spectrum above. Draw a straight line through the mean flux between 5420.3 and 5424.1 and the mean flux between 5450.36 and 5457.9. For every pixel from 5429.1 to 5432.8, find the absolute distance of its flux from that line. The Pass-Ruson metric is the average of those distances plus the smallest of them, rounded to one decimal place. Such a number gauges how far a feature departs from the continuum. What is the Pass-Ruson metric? 1.2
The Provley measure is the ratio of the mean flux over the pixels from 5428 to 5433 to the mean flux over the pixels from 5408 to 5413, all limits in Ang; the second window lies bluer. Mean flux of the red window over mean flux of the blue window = 0.95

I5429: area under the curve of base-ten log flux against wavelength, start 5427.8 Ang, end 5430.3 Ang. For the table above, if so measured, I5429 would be 2.27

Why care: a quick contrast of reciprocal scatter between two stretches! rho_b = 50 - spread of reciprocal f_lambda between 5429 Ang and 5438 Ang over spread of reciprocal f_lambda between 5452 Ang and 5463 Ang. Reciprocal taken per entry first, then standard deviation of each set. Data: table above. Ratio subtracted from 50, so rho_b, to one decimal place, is 48.9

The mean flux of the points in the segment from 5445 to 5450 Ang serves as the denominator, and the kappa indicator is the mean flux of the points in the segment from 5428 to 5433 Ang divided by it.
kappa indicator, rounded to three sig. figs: 1.03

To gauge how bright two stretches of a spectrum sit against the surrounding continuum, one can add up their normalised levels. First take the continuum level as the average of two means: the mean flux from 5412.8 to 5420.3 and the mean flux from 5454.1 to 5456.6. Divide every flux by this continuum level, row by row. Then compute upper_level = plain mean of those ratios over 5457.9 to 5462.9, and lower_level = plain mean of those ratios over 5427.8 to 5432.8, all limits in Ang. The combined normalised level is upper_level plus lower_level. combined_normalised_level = 1.93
